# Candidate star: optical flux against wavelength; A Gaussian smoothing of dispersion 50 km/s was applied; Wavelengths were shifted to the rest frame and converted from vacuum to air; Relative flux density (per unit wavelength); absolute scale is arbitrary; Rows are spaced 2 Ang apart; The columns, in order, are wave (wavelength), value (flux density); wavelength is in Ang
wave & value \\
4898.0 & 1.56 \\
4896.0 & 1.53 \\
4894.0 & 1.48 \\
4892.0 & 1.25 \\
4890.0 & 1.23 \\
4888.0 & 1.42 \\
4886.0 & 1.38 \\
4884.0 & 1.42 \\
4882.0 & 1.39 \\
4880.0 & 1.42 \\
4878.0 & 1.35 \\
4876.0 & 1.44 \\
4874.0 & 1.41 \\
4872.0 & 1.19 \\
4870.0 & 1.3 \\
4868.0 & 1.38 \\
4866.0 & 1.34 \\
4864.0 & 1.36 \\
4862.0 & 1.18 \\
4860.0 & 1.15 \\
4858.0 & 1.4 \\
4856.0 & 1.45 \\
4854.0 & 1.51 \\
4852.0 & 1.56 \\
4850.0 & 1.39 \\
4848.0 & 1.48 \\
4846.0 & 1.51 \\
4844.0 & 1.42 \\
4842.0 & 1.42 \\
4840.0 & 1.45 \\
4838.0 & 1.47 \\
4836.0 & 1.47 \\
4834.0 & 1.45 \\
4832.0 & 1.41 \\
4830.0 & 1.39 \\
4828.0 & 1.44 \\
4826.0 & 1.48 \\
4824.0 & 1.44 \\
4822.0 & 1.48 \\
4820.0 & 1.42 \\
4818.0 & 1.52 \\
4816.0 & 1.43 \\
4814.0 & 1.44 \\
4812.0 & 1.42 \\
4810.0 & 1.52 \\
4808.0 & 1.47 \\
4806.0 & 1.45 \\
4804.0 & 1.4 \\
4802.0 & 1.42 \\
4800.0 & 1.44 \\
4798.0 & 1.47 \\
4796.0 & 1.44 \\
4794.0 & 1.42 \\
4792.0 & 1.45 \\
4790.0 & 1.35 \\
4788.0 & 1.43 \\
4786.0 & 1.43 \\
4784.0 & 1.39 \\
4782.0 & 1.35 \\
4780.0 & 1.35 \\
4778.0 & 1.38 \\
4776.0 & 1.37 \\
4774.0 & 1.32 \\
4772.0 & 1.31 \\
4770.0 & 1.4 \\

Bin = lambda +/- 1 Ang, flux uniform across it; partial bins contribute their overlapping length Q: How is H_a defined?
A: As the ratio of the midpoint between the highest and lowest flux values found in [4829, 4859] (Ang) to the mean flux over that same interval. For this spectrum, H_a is 1.02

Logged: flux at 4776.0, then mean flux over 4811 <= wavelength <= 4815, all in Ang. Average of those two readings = 1.40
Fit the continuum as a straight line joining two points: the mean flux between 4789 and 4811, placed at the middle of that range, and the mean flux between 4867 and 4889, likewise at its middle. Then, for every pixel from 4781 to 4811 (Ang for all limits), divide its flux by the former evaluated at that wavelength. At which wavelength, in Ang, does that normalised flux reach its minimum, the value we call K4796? 4782.0 Ang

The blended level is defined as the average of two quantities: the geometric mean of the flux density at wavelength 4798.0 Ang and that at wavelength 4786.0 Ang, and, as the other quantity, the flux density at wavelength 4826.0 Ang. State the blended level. 1.46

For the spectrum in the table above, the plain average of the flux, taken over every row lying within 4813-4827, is 1.46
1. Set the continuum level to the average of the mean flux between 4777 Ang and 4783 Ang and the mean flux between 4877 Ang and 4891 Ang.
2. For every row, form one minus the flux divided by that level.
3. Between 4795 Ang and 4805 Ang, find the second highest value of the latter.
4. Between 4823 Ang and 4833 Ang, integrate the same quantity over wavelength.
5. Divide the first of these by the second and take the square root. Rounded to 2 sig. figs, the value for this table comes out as 0.29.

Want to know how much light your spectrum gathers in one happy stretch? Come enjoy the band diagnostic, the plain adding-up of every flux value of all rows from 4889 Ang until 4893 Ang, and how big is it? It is 2.5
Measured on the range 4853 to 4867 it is 9.4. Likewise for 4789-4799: 7.1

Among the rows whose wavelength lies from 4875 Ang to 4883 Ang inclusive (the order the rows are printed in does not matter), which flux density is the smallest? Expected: 1.35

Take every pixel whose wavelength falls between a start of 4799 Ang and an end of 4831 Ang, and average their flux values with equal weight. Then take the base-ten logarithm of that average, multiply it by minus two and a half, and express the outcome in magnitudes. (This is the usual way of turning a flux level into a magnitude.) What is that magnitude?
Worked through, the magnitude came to -0.402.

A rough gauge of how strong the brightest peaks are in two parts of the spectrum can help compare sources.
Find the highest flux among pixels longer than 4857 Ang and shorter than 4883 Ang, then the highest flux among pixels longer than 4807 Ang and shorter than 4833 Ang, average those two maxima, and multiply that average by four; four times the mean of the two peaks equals 5.92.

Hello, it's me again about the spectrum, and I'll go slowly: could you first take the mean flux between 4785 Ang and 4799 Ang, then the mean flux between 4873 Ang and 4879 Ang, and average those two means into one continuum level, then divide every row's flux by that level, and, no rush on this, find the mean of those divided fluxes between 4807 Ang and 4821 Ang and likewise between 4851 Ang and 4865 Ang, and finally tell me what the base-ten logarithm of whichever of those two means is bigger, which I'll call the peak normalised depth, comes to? 0.0140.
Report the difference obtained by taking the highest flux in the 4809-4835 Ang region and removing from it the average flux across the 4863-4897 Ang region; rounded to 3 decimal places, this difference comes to 0.150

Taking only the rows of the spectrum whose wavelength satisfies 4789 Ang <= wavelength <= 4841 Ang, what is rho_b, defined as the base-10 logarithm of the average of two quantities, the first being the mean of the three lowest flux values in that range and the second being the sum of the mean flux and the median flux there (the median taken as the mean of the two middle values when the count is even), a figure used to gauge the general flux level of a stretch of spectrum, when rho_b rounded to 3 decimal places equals 0.329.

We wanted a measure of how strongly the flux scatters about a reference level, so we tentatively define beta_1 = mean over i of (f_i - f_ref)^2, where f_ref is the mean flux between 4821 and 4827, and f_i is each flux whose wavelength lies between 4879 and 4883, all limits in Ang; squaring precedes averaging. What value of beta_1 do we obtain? 0.0040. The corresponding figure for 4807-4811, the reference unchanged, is 0.0014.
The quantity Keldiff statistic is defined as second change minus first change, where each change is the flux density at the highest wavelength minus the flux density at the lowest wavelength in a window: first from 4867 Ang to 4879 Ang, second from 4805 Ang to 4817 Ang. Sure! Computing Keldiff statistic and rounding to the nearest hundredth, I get 0.01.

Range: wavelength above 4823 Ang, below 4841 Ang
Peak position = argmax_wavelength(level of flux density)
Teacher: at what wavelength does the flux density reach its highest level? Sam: 4826.0 Ang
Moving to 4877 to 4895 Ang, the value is 4894.0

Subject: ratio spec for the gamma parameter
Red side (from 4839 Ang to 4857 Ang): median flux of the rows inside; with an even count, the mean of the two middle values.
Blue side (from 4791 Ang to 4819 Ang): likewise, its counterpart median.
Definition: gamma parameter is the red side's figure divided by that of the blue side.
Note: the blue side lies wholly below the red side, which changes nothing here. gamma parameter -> 1.01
